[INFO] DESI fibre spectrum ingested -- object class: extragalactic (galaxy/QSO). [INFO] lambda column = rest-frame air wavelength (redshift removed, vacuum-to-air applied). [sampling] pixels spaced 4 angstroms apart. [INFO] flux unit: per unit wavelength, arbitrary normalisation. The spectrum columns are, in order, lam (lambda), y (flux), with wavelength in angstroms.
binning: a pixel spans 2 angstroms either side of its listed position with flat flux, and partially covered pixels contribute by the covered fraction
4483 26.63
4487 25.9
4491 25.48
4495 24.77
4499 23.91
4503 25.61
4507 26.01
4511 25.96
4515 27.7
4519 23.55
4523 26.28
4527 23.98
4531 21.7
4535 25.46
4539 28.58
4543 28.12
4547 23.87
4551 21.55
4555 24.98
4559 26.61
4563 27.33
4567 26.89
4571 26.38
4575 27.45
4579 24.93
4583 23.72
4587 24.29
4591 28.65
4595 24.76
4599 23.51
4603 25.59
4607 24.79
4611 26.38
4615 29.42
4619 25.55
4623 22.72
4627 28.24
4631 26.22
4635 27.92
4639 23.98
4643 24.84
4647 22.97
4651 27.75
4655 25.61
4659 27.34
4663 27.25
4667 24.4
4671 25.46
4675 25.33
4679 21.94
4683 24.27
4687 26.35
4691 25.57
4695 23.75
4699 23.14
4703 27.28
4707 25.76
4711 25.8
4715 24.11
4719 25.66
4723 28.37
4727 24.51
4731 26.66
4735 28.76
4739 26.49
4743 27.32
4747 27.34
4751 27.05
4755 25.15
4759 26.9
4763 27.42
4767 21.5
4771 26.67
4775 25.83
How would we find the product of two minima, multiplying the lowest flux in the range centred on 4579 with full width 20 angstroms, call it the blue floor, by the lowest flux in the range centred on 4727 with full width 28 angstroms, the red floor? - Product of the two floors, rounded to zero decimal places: 572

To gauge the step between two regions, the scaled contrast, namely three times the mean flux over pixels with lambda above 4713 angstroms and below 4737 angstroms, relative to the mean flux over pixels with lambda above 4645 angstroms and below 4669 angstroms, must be 3.05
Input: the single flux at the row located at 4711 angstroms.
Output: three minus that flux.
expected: -22.8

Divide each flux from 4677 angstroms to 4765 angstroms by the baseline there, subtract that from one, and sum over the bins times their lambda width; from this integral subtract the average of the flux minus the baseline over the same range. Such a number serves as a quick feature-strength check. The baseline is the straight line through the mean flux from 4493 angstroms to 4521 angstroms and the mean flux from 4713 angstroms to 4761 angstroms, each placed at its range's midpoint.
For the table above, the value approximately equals 2.4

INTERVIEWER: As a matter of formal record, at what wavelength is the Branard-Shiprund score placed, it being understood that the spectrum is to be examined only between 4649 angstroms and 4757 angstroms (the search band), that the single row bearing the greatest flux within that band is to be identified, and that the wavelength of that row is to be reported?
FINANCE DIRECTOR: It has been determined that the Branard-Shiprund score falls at 4735 angstroms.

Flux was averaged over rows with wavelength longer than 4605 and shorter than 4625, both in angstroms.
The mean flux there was 25.8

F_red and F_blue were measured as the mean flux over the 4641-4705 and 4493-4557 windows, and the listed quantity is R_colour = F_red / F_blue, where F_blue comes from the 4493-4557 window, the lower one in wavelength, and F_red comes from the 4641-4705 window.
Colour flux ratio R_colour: 1.00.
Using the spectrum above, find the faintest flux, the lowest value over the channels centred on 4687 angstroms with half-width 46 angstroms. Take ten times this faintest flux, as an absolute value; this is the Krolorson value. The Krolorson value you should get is 219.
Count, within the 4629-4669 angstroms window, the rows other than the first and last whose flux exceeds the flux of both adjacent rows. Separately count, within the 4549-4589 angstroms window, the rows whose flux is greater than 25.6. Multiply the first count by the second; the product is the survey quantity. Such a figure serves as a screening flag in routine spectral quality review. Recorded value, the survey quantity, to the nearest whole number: 20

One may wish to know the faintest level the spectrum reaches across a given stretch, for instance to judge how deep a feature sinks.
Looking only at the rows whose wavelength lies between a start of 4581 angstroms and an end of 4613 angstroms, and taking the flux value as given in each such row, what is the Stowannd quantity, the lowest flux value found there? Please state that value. 23.51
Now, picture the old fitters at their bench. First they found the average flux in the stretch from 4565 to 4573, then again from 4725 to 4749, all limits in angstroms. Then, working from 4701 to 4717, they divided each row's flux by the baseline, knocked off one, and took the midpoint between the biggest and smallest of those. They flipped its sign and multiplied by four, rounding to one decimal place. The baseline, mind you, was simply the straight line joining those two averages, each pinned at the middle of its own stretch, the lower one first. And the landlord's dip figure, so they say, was 0.2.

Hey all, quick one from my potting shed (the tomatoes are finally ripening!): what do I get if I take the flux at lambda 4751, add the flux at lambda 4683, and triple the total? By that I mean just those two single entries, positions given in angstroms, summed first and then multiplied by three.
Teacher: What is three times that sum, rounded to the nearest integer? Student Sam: 154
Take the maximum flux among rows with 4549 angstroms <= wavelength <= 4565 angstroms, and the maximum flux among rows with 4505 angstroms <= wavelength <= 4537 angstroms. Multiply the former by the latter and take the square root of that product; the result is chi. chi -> 27.5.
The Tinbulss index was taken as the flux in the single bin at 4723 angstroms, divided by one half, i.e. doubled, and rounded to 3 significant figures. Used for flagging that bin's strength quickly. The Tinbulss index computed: 56.7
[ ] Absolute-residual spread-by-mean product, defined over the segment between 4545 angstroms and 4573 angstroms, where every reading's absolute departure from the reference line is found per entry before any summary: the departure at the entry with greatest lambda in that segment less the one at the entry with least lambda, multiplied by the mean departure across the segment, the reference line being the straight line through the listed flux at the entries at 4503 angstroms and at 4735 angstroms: -3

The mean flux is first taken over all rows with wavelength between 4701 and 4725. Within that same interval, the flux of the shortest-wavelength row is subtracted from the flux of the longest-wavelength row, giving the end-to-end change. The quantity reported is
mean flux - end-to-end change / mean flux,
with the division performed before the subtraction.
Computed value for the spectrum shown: 26.1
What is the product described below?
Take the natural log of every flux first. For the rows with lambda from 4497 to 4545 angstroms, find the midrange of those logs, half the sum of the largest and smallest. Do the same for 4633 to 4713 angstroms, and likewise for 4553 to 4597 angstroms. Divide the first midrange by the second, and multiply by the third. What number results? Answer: 3.27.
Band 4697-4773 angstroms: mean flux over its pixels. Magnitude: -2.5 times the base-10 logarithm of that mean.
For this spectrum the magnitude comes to -3.54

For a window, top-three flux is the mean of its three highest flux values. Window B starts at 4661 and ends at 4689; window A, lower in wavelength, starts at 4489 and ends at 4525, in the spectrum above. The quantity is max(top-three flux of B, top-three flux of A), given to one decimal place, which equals 26.7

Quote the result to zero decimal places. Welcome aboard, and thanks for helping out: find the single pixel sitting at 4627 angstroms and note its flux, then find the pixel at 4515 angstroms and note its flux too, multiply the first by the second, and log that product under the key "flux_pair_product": 782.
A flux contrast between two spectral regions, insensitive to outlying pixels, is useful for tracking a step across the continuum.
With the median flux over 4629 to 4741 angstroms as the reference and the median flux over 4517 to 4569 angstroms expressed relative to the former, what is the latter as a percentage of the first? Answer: 99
